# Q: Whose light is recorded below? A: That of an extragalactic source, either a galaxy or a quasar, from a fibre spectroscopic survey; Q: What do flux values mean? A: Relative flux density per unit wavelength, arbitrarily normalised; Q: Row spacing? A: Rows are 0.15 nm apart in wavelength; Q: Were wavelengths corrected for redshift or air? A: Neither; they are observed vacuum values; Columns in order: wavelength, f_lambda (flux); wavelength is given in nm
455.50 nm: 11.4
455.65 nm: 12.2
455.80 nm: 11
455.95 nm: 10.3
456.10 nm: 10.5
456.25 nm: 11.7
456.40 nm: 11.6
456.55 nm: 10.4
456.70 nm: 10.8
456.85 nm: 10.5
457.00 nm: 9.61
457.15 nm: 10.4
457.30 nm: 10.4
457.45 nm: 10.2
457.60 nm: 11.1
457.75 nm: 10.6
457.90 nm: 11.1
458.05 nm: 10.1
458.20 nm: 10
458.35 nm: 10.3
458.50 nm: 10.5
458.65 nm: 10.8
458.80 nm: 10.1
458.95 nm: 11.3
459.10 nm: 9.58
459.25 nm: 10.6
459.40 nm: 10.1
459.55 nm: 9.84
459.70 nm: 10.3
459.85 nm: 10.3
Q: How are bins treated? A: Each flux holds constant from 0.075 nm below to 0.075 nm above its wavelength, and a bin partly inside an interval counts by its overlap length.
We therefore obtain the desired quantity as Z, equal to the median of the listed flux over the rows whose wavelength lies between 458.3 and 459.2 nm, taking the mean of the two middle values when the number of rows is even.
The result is 10.4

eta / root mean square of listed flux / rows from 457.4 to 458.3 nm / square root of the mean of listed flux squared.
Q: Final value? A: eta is 10.5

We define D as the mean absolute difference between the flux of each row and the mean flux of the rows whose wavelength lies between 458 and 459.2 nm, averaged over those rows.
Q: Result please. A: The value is 0.399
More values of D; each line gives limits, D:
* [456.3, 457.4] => 0.383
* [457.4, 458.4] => 0.384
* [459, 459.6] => 0.320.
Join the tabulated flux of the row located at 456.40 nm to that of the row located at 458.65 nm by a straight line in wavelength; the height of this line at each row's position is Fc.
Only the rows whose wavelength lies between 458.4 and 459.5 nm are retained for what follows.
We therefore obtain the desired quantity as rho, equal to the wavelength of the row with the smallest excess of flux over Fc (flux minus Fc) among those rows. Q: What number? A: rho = 459.10 nm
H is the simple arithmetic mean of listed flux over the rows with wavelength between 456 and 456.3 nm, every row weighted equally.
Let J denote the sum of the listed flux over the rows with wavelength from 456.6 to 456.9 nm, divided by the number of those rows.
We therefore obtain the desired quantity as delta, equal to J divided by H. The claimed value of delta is 0.96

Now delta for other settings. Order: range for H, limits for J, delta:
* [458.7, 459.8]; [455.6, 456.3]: 1.09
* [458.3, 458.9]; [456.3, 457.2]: 1.01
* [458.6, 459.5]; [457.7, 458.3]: 1.00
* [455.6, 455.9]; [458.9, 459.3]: 0.90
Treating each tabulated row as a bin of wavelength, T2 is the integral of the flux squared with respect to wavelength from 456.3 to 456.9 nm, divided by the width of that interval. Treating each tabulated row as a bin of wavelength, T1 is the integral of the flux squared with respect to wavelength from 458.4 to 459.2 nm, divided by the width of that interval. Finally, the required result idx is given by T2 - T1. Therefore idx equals 9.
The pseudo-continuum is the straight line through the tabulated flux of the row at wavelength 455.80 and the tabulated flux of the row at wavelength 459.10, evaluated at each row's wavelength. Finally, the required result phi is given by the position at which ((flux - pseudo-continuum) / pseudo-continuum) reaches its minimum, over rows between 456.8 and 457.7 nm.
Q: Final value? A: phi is 457.00 nm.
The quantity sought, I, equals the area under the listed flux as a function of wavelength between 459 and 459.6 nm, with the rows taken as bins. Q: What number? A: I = 6.05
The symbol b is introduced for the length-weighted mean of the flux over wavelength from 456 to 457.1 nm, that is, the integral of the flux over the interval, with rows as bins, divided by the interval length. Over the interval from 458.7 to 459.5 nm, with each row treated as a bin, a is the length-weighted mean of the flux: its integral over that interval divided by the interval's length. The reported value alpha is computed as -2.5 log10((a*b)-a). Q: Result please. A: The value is -5.00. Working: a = 10.3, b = 10.7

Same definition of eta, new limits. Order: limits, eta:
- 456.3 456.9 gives 10.8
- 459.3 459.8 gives 10.1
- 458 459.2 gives 10.3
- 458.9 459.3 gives 10.5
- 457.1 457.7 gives 10.5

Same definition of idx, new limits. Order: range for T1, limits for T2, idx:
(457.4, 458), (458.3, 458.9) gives -6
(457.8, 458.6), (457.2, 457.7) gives 3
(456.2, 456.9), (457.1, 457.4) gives -13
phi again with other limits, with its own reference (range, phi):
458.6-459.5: 459.10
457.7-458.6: 458.20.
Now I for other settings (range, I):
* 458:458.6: 6.15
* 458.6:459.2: 6.26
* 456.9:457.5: 6.10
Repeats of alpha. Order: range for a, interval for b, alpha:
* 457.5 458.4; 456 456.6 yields -5.06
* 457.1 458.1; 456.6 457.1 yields -4.98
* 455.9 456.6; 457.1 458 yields -5.06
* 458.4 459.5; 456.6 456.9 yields -5.00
